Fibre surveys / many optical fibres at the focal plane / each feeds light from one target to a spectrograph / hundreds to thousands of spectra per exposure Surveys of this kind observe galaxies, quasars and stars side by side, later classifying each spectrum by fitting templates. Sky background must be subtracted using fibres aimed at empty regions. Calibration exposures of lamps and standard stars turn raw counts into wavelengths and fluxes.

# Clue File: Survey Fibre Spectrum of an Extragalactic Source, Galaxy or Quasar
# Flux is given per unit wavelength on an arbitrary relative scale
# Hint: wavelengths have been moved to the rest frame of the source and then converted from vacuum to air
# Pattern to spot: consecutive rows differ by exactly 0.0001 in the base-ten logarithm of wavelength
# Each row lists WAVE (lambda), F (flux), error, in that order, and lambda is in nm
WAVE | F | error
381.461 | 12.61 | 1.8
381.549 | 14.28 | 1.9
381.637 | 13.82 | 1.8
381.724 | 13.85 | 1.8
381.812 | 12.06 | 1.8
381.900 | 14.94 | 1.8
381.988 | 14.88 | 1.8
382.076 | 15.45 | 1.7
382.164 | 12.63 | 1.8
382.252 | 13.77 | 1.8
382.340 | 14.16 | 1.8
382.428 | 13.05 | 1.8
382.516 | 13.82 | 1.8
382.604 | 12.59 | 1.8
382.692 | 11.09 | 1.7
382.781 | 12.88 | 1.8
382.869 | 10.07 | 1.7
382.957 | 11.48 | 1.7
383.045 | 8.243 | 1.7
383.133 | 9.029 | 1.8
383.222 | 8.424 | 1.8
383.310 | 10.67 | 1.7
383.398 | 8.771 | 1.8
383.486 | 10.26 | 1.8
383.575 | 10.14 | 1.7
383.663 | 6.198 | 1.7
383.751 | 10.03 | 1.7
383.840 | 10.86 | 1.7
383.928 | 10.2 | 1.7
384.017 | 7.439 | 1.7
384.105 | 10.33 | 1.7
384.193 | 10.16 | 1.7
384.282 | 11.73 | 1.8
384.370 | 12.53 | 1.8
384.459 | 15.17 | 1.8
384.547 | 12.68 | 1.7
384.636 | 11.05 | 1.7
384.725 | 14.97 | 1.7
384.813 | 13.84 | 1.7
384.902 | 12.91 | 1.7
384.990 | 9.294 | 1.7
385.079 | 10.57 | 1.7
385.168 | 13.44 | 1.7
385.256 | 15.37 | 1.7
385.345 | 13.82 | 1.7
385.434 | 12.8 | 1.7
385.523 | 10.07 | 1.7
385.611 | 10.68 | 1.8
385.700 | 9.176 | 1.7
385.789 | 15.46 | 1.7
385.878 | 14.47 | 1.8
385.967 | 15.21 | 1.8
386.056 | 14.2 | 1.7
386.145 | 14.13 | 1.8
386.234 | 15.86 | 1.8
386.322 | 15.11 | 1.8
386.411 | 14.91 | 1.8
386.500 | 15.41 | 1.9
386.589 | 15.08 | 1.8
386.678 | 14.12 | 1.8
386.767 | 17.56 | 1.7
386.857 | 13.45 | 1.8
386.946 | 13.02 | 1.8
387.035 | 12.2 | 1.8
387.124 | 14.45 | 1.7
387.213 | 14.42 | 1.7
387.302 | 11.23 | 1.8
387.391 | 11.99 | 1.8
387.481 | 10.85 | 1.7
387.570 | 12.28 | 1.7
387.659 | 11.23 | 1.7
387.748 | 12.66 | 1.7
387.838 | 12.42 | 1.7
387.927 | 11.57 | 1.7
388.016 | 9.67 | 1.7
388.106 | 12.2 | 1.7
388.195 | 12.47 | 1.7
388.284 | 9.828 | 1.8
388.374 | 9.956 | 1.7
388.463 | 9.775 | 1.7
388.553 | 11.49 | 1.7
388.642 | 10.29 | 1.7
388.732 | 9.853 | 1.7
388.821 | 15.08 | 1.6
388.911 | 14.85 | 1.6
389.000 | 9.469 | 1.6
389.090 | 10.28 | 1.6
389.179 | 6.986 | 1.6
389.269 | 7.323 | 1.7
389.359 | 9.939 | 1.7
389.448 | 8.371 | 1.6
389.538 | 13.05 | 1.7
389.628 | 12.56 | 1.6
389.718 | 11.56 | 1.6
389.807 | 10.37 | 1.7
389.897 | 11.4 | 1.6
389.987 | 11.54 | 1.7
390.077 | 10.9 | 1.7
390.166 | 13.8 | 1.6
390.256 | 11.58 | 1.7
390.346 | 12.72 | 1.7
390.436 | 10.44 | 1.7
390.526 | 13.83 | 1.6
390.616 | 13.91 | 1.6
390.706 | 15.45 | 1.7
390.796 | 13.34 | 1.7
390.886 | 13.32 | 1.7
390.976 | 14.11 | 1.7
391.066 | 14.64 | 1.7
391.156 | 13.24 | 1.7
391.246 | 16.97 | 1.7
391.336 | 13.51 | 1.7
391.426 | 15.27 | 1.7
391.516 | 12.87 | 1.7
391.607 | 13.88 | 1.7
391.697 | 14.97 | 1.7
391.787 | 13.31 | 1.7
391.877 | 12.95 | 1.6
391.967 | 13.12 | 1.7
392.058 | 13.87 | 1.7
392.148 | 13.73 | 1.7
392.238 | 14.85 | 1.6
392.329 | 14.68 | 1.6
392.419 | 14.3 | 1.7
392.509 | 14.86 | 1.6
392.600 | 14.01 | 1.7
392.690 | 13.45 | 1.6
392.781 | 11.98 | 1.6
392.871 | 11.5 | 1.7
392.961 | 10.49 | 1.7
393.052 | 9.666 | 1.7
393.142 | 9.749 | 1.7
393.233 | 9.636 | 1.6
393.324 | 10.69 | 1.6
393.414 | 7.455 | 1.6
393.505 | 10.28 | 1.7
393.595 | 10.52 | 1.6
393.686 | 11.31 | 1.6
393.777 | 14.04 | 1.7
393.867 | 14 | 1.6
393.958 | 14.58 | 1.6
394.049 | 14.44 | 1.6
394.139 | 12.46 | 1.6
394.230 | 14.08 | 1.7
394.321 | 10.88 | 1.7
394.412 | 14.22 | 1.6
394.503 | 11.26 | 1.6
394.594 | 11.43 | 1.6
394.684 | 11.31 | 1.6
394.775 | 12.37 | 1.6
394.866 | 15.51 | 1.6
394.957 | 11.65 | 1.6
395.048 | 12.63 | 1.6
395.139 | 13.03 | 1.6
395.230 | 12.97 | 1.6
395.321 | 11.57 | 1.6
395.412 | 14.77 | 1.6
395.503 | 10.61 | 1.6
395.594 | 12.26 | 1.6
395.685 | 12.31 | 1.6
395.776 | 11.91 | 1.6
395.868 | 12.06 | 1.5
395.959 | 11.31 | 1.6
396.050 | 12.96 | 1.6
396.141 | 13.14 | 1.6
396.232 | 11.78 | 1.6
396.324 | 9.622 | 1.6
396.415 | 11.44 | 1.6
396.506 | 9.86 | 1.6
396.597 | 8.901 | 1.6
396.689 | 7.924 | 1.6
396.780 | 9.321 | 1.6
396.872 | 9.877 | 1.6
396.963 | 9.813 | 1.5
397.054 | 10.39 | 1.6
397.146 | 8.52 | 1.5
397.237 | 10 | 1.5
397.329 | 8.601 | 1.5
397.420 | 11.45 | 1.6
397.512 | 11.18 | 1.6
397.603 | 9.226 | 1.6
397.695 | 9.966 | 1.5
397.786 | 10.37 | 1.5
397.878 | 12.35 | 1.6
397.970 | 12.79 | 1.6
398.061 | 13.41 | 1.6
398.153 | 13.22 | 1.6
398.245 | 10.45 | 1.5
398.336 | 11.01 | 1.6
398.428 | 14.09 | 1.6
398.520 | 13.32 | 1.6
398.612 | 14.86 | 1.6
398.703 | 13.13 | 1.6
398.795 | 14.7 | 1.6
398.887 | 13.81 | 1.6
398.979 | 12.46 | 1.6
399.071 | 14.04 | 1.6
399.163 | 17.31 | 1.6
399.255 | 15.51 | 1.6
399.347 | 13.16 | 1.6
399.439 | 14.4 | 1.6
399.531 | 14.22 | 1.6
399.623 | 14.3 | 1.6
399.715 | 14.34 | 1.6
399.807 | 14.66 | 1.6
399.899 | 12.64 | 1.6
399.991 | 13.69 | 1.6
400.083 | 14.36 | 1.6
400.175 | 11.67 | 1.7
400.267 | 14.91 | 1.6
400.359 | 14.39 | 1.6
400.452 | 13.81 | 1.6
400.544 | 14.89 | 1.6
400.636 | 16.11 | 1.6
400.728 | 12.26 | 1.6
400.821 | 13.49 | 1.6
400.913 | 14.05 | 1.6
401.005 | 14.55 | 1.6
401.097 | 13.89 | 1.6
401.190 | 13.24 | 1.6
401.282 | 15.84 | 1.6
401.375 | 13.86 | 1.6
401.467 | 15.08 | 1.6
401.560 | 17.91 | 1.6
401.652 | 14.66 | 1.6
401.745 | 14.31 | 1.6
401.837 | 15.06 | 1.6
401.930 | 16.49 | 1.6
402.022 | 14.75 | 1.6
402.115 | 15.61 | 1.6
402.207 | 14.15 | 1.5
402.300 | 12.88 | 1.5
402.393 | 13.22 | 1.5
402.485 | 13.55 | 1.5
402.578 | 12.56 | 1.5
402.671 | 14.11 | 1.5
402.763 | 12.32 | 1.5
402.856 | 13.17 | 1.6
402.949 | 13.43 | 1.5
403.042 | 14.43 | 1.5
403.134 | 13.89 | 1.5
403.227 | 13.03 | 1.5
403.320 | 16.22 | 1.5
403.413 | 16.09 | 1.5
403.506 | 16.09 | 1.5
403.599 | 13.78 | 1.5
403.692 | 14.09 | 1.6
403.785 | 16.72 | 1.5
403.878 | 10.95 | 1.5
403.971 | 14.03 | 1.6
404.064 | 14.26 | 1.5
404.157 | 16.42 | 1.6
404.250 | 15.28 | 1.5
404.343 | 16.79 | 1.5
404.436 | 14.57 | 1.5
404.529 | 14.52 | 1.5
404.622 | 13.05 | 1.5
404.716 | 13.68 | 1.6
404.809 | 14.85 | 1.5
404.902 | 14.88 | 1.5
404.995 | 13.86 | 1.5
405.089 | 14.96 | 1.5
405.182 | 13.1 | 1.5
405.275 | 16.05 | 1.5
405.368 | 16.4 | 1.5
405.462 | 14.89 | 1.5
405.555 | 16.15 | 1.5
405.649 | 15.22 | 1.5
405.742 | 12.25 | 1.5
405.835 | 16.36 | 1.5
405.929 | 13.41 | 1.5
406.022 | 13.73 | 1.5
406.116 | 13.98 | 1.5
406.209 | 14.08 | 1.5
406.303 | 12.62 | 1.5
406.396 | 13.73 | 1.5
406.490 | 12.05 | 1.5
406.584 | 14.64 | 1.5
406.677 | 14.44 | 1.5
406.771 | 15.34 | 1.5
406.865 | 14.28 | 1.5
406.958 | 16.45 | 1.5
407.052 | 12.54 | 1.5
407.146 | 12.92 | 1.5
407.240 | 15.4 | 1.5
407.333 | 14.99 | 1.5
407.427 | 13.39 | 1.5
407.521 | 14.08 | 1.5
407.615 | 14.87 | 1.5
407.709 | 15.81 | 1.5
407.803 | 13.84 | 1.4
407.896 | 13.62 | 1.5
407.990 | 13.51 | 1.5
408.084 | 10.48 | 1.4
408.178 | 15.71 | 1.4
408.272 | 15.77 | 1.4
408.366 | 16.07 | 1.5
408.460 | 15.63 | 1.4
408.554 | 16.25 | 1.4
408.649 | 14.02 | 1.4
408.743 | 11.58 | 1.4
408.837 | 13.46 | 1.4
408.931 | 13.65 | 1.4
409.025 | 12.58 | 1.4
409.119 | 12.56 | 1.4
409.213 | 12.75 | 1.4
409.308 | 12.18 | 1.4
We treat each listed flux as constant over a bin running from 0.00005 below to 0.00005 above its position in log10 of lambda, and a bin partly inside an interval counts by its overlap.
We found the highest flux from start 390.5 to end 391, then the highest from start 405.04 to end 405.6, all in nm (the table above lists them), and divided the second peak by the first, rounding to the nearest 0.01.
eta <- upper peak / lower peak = 1.06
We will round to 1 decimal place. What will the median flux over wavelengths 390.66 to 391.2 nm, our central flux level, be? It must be 13.7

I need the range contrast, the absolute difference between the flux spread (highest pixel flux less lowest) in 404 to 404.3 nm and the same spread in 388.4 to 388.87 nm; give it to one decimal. 3.1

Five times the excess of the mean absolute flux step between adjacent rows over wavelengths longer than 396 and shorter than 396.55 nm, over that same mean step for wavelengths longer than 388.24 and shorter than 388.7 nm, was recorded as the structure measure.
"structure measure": 3.1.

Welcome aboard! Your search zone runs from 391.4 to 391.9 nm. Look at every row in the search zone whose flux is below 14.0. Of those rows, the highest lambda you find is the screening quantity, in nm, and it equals 391.877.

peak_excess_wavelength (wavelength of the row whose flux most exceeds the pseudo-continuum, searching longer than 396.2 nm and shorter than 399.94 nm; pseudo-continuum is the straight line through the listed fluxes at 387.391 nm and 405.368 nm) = 399.163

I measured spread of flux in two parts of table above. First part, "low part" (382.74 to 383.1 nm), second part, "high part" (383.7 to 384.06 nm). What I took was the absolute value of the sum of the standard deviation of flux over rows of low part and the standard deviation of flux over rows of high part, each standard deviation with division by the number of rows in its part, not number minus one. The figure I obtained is 3.02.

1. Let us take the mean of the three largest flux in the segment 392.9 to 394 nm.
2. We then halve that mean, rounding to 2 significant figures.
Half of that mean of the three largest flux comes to 7.1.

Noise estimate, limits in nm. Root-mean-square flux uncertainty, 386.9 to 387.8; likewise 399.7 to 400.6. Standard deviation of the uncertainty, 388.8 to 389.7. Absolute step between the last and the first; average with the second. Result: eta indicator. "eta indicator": 1.65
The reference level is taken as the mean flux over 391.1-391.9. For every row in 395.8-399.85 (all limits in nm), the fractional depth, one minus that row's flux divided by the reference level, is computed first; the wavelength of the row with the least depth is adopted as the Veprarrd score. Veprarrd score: 399.163 nm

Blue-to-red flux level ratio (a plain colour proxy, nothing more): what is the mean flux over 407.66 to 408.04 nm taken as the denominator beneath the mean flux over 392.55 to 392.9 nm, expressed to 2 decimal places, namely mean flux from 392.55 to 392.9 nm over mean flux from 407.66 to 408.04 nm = 0.90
